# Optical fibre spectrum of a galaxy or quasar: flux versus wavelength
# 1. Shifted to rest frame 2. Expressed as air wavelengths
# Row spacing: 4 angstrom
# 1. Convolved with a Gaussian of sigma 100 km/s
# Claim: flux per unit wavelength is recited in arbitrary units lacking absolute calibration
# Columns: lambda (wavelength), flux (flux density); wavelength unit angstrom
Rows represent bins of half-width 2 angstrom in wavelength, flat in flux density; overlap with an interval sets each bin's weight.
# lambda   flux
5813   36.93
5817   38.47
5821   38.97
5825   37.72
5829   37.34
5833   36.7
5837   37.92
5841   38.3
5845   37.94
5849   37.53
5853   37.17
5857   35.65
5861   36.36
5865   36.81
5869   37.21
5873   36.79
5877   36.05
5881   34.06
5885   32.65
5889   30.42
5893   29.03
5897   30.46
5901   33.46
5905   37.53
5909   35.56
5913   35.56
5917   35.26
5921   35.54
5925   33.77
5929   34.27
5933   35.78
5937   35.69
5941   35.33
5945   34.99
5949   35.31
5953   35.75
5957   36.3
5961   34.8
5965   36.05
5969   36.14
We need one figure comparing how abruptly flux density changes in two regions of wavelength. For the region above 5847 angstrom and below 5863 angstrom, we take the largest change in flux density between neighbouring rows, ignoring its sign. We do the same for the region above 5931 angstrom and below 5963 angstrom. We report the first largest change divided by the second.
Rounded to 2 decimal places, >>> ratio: 1.01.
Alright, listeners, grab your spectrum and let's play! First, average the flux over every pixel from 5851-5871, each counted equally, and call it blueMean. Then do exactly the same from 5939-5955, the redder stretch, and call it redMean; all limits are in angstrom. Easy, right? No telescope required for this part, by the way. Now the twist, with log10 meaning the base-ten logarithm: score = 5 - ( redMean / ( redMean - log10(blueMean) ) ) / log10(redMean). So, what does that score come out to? 4.32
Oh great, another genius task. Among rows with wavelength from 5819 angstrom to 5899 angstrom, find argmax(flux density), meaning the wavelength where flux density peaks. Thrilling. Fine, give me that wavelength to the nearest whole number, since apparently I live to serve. 5821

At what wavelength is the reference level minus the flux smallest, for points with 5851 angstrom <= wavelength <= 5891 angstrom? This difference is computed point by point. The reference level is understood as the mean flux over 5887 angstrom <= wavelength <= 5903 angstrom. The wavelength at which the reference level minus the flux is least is 5869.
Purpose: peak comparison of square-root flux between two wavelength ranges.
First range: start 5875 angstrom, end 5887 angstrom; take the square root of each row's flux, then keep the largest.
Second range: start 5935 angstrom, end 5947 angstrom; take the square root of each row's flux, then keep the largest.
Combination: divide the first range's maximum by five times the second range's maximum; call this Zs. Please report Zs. 0.201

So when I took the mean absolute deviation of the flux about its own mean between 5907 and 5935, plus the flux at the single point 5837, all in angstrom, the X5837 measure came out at 38.5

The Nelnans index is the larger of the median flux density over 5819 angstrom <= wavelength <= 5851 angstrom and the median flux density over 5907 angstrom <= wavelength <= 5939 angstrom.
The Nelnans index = 37.8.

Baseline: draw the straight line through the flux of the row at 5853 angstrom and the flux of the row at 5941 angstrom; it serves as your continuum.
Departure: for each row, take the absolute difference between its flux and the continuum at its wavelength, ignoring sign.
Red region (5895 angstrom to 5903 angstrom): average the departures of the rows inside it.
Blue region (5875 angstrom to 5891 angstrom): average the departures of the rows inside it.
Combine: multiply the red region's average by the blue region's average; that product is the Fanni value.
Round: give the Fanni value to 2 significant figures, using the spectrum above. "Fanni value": 14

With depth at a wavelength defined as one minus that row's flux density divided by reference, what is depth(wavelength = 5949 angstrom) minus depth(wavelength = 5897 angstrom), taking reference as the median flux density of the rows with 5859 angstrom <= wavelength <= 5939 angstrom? -0.14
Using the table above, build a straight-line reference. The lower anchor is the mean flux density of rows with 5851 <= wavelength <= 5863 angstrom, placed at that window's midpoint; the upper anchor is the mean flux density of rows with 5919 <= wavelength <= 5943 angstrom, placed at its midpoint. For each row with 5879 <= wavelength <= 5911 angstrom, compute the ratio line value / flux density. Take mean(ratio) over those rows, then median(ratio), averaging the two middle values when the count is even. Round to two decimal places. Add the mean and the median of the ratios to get 2.17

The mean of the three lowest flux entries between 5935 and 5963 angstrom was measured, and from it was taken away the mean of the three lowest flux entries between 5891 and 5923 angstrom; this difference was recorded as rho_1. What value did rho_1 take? 4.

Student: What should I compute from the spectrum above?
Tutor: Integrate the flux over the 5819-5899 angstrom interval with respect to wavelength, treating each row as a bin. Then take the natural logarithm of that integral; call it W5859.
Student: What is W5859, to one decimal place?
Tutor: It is 8.0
